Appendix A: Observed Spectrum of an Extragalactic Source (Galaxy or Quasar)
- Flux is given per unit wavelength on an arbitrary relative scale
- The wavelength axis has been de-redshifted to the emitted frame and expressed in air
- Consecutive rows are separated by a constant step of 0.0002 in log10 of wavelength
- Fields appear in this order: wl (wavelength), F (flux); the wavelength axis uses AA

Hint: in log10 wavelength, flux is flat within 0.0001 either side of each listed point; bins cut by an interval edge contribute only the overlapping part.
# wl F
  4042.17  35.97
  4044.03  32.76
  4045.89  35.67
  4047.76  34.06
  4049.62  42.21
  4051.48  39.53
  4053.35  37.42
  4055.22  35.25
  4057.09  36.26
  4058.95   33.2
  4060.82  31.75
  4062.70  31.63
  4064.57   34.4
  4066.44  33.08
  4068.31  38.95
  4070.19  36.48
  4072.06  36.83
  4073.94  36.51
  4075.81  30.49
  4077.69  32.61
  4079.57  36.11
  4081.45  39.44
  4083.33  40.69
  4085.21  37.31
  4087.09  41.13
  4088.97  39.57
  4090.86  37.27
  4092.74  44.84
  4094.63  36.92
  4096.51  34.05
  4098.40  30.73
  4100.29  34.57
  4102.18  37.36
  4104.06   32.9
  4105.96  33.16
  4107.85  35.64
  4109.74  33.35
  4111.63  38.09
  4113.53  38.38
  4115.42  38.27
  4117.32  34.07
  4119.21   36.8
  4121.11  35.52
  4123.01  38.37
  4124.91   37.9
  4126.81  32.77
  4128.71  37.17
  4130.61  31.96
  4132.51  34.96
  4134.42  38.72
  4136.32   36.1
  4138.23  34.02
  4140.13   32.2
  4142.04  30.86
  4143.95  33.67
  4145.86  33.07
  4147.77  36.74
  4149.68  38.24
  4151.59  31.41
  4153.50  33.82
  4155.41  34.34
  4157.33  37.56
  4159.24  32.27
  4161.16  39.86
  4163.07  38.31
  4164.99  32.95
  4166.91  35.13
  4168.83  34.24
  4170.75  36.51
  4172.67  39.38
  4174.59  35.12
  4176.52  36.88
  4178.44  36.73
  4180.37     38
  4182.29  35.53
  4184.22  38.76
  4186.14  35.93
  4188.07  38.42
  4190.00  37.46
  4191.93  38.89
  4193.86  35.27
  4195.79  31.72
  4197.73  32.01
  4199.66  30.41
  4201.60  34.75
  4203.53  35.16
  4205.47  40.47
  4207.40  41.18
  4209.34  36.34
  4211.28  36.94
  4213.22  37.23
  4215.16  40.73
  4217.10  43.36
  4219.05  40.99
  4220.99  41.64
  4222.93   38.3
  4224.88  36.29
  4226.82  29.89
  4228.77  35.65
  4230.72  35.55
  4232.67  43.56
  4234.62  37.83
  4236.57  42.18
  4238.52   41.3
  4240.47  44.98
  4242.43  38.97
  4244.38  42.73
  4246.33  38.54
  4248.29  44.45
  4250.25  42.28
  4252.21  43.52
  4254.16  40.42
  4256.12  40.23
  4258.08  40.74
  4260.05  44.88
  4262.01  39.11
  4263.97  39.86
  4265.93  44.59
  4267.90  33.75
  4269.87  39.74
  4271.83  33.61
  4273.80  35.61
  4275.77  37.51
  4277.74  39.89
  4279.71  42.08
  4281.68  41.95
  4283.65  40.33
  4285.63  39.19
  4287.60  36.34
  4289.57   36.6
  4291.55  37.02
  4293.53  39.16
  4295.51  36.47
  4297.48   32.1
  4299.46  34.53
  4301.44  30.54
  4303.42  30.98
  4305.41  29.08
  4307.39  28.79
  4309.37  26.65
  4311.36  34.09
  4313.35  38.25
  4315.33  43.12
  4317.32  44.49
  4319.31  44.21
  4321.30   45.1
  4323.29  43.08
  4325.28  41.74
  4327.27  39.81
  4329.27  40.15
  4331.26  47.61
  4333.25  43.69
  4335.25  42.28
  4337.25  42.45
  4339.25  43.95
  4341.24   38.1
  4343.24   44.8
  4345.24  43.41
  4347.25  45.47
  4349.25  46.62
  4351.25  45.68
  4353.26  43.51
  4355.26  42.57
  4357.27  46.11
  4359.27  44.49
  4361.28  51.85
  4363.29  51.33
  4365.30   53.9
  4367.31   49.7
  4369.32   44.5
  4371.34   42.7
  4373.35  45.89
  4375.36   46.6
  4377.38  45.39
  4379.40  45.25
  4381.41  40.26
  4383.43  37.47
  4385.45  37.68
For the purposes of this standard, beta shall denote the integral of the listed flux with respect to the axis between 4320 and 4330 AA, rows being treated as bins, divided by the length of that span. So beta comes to 42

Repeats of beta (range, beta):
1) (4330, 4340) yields 44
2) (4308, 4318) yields 37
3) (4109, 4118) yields 37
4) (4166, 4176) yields 36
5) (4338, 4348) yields 43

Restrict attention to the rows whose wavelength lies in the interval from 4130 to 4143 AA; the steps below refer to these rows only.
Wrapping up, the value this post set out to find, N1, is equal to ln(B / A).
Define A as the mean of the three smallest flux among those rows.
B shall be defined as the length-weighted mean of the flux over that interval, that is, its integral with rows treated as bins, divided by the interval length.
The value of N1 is 0.076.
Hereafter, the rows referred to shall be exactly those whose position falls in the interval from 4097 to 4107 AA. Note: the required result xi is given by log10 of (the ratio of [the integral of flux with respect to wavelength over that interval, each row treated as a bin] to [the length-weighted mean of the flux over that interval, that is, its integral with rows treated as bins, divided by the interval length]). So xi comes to 1.00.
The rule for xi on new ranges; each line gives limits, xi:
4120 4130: 1.00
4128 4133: 0.70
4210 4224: 1.15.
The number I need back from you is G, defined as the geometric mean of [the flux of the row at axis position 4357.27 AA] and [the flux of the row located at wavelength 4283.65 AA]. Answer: 43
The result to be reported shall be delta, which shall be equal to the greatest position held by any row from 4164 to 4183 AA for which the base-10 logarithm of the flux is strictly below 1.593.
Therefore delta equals 4182.29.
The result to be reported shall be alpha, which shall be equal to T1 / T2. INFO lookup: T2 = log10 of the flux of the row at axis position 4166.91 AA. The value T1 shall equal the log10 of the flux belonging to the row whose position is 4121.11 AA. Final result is 1.00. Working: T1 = 1.55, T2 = 1.55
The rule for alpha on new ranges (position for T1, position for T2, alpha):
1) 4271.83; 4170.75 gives 0.98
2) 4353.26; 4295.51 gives 1.05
